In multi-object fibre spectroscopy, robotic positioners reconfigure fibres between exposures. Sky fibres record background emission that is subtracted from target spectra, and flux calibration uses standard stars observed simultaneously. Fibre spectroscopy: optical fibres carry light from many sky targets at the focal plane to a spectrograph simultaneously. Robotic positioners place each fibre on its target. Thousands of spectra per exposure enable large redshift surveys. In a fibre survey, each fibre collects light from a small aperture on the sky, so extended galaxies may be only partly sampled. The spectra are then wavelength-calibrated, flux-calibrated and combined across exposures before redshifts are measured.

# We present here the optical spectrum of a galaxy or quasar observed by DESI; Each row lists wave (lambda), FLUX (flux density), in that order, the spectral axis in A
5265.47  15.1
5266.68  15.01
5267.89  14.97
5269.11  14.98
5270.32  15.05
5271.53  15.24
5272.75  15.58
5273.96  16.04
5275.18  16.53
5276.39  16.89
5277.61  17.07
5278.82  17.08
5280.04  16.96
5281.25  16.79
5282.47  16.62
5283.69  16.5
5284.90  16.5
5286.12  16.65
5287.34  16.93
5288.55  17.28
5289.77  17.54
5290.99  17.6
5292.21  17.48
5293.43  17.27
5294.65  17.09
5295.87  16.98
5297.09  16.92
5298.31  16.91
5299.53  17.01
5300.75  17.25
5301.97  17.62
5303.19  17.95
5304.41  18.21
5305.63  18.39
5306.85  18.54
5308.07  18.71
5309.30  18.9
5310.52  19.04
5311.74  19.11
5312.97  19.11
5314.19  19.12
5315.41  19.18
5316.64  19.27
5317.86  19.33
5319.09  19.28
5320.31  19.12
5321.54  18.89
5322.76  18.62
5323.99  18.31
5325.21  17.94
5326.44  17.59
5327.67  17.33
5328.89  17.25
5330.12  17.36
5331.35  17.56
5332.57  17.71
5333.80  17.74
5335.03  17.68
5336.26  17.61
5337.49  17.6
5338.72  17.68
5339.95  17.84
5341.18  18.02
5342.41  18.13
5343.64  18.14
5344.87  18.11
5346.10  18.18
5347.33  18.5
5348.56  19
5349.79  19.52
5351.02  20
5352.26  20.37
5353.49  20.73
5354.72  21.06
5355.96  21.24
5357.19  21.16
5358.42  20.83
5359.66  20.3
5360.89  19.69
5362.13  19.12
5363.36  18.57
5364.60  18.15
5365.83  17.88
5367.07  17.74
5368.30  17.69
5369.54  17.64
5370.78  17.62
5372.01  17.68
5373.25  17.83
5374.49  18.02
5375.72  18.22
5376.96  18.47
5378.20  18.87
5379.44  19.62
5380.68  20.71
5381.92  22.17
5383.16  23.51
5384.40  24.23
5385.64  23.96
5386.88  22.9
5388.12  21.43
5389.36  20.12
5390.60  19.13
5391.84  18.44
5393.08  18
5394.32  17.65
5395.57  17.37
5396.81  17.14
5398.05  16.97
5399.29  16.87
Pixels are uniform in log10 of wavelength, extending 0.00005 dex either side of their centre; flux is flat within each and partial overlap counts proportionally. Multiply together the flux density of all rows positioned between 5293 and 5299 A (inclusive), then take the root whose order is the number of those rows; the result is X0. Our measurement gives 17.0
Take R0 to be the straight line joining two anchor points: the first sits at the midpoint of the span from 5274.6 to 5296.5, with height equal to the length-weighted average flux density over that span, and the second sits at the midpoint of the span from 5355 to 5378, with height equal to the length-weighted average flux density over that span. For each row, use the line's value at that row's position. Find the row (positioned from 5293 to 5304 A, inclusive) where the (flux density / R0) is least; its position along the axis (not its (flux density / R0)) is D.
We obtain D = 5298.31 A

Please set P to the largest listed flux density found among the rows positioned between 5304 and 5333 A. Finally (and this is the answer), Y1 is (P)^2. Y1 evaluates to 374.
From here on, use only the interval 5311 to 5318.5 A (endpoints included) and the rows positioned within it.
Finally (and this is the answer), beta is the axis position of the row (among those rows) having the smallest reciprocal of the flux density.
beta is 5317.86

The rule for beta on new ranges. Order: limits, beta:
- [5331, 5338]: 5333.80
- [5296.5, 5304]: 5303.19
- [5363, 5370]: 5363.36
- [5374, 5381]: 5380.68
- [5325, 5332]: 5325.21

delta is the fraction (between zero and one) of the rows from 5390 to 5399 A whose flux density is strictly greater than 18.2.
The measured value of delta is 0.3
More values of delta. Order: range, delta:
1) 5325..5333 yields 0.0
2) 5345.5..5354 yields 0.9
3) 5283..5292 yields 0.0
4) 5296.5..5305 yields 0.1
